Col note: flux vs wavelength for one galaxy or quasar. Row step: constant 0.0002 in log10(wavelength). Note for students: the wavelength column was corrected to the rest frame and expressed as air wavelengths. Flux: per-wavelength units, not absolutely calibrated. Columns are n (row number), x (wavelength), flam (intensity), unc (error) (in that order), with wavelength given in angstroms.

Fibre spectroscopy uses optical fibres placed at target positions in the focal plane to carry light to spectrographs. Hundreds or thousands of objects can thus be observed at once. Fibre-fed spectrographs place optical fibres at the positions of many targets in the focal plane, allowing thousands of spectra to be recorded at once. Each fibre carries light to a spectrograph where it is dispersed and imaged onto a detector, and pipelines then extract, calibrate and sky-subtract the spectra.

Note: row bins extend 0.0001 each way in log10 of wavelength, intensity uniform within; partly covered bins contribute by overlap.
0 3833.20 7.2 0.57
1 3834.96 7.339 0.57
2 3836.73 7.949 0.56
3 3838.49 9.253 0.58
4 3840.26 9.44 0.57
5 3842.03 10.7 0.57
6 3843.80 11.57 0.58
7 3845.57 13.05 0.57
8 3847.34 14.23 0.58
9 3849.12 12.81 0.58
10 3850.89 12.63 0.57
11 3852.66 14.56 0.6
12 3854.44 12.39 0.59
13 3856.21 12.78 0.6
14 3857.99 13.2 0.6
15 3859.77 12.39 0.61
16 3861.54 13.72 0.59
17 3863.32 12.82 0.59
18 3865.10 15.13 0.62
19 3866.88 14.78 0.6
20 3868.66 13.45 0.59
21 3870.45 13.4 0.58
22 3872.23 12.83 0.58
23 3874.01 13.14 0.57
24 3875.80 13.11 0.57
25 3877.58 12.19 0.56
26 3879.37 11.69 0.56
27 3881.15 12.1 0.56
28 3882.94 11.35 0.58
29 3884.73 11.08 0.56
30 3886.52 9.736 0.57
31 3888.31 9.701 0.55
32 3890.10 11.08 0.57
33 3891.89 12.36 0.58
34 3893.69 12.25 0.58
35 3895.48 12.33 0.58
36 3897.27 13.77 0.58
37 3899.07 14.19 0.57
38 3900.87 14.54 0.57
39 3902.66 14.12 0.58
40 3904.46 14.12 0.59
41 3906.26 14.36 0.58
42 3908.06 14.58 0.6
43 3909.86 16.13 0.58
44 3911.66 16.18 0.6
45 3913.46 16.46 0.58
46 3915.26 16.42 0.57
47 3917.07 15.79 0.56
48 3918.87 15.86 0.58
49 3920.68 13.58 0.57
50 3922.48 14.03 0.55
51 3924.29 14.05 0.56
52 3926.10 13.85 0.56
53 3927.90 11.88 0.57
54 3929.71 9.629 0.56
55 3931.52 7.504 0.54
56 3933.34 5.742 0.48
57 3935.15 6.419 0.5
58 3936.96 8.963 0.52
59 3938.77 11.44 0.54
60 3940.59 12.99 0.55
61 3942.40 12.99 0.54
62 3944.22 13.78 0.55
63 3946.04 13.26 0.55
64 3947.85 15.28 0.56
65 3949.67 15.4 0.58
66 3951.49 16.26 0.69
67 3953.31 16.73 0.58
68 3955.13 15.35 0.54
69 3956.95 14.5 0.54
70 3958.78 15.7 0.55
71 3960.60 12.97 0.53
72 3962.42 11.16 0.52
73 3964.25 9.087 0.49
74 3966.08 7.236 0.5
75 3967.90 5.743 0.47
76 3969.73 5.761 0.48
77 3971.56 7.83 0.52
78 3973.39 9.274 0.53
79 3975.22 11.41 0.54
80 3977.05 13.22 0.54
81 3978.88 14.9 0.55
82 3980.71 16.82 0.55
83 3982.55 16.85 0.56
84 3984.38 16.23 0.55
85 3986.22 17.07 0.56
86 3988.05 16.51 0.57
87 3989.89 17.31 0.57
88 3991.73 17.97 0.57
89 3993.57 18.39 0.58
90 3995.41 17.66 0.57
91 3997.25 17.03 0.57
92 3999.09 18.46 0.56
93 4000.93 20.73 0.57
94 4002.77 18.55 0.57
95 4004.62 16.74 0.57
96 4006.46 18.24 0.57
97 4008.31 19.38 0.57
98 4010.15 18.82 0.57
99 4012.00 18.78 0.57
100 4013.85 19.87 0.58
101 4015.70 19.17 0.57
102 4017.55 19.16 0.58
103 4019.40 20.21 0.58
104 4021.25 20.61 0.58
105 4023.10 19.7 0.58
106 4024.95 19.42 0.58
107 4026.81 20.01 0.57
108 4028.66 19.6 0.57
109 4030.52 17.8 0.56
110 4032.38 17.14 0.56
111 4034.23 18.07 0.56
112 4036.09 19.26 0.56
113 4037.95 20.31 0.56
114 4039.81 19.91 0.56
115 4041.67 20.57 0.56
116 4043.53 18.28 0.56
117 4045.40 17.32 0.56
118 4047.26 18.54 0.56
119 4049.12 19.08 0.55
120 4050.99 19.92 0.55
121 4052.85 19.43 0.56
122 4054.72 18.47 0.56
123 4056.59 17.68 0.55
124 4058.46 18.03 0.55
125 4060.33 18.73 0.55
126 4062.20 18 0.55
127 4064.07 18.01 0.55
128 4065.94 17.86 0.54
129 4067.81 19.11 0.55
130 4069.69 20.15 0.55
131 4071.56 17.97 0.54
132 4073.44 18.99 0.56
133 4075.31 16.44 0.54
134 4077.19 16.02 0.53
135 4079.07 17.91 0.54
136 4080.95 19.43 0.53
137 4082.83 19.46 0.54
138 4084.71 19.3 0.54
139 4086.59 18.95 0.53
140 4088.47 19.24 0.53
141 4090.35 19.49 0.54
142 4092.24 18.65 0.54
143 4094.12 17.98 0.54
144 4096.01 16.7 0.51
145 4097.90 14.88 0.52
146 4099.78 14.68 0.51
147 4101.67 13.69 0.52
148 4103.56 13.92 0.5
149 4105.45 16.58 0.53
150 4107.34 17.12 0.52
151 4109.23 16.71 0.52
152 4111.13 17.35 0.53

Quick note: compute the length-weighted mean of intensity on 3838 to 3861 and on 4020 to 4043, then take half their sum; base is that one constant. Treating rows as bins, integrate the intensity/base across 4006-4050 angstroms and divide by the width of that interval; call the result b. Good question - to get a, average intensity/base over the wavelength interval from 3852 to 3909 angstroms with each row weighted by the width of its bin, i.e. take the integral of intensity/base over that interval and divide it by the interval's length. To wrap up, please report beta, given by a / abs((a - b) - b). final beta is 0.5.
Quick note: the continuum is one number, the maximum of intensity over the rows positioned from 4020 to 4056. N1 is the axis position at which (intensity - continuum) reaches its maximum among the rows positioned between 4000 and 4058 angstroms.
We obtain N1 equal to 4000.93 angstroms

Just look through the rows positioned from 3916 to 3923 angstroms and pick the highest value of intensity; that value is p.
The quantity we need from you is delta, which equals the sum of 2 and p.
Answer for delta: 17.9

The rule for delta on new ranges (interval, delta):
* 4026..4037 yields 22.0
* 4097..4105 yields 16.9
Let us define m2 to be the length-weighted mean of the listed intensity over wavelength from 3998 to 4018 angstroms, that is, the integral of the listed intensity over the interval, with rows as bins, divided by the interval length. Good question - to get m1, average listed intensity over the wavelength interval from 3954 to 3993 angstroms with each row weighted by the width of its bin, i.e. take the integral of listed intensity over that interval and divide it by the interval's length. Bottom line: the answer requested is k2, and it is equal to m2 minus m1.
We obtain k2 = 5.8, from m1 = 13.1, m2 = 18.9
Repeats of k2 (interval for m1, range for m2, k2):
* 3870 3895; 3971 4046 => 5.9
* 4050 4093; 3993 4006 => -0.3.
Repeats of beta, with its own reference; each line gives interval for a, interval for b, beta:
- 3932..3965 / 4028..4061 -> 0.5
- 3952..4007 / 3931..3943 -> 3.4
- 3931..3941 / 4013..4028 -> 0.3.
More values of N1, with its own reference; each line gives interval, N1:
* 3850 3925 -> 3913.46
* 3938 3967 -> 3953.31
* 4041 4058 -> 4041.67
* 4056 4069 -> 4067.81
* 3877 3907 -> 3900.87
